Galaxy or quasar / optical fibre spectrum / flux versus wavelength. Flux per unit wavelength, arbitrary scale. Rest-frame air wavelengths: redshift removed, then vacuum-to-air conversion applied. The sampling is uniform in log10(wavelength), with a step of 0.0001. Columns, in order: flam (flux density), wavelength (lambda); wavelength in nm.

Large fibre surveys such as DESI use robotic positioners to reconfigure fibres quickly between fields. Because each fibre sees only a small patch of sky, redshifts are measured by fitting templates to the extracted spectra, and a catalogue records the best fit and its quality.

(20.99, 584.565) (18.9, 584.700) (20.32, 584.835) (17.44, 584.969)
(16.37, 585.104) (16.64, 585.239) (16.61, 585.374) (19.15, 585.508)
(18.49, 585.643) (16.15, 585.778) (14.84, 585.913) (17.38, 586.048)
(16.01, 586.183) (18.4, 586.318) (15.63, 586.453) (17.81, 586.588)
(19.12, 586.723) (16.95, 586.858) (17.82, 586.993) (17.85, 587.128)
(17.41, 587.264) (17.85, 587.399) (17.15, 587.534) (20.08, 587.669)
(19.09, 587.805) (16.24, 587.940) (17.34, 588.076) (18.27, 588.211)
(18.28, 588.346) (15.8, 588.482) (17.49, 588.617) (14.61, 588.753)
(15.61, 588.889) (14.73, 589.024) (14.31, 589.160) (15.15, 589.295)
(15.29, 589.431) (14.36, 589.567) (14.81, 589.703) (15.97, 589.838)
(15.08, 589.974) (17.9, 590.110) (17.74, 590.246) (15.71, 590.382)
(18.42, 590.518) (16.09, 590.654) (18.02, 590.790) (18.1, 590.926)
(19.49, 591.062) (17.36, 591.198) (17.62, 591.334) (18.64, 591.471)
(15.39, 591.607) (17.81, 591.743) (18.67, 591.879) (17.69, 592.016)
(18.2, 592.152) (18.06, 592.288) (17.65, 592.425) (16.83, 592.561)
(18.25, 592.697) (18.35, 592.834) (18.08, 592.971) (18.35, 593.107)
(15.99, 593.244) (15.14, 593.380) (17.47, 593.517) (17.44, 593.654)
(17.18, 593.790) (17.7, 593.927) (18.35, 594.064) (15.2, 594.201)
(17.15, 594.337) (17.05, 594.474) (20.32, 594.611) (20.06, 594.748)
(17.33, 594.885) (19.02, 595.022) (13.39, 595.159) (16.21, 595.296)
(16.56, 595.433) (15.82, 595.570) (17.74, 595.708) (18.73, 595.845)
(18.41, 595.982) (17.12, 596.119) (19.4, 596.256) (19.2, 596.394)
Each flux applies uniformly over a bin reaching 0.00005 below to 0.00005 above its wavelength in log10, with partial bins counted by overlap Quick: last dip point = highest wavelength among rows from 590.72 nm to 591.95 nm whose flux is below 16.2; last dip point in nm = 591.607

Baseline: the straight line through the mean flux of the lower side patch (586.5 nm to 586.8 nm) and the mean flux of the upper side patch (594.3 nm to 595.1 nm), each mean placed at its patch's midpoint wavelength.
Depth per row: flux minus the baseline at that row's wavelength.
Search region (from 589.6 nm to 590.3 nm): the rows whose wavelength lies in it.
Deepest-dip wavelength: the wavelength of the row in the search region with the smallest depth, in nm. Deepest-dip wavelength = 589.703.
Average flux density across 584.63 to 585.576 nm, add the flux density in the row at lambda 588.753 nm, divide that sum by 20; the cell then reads 1.63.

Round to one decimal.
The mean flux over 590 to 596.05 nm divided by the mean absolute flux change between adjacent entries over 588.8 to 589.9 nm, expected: 25.4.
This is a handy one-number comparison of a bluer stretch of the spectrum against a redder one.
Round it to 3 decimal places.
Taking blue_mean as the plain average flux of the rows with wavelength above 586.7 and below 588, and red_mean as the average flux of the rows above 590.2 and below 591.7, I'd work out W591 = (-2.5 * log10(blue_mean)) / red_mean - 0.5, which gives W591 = -0.679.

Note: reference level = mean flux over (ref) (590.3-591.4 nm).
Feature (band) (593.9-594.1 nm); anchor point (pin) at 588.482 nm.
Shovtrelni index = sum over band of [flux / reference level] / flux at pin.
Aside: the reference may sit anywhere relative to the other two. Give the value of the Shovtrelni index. 0.130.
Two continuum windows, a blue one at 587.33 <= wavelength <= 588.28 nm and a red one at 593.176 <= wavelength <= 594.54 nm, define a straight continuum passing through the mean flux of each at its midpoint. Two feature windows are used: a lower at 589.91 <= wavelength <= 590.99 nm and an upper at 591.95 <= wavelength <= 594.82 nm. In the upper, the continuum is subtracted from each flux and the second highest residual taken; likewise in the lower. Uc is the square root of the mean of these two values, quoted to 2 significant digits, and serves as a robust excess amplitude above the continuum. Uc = 1.4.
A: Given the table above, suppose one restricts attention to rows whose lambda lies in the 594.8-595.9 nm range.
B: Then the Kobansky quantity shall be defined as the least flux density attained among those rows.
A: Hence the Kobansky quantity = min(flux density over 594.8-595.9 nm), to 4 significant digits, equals 13.39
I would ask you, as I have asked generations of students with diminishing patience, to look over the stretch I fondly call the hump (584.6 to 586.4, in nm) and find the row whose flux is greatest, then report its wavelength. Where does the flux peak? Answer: 584.835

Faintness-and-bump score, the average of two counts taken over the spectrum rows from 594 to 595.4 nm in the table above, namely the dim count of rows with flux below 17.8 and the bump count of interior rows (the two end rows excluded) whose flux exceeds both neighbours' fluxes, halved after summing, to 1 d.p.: 4.5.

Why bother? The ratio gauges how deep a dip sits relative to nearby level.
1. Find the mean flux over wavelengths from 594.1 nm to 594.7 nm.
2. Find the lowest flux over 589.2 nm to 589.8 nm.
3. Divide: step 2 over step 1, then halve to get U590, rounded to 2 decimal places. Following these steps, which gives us 0.41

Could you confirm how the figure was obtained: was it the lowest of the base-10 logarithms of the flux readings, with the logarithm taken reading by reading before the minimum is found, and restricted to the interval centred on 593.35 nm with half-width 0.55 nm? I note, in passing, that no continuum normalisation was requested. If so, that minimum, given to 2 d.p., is 1.18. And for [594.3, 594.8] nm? 1.23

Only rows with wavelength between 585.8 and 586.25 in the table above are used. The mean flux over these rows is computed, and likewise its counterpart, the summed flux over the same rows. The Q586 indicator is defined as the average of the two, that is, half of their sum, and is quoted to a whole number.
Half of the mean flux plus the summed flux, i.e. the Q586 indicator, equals 32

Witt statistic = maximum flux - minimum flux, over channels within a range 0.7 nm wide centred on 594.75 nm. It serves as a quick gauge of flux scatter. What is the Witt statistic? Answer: 3.3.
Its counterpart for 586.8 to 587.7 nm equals 3.1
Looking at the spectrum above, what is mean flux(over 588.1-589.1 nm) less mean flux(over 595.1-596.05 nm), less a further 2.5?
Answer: -2.8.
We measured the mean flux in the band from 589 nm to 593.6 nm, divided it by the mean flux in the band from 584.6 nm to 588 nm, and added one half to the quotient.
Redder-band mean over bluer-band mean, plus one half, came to 1.464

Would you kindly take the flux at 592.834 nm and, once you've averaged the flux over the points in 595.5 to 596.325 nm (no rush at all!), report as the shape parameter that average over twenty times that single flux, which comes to 0.0487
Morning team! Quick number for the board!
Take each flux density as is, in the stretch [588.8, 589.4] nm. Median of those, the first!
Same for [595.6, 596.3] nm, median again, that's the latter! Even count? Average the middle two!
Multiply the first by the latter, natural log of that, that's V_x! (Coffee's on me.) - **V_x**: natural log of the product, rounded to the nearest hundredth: 5.62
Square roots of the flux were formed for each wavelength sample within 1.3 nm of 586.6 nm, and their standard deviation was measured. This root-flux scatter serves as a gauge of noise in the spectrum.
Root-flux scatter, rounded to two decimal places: 0.16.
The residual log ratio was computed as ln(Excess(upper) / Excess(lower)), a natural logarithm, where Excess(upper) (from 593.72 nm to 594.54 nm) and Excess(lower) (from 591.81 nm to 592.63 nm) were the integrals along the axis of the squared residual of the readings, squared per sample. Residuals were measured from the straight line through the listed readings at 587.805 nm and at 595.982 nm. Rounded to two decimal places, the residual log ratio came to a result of 1.05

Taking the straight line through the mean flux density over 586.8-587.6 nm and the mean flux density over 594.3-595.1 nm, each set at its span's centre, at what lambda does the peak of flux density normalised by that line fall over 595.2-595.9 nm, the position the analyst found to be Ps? 595.845 nm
